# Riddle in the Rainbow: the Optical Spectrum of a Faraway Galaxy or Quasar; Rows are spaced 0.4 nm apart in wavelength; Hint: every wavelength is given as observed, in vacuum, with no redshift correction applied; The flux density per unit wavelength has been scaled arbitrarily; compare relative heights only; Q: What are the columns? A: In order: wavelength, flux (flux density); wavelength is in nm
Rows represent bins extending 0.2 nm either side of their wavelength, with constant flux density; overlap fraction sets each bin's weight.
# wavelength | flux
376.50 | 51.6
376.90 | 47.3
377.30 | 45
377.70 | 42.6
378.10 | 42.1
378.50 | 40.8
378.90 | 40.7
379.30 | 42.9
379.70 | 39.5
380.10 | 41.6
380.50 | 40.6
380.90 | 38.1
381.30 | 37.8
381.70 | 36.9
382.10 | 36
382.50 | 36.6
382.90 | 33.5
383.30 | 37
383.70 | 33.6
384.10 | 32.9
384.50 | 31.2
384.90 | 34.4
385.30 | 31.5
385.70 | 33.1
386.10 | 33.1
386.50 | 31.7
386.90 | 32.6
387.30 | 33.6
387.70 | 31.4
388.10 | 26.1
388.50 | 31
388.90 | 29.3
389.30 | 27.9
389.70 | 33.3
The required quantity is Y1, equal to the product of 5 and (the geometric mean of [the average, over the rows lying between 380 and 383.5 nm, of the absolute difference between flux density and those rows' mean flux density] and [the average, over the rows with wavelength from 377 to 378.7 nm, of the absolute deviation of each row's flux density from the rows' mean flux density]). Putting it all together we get 7.2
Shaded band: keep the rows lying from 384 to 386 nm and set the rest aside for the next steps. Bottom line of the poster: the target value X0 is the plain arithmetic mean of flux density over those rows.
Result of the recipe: 33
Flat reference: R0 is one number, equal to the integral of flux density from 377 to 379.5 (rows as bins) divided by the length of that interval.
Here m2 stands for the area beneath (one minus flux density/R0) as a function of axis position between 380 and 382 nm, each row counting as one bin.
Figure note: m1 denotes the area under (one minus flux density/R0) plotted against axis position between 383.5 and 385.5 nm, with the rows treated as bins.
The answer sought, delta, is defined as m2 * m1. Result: 0.083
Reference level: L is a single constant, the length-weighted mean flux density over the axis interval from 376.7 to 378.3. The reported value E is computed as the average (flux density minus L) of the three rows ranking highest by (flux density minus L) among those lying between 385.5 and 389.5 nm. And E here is -11.0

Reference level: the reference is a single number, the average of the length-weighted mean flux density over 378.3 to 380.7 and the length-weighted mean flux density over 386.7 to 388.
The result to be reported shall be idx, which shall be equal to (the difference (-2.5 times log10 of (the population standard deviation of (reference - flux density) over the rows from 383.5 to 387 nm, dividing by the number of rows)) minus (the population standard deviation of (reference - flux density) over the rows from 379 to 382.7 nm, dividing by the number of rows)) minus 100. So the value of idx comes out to -102.2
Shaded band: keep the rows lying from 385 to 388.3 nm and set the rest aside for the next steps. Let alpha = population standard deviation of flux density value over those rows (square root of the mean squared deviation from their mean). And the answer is 2.23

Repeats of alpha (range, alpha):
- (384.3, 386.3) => 1.17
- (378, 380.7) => 1.04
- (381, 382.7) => 0.65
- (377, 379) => 1.56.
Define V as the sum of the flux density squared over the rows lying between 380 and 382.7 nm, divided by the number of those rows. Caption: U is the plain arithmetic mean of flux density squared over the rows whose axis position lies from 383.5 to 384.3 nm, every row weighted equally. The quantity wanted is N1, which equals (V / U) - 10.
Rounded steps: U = 1106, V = 1465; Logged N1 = -8.67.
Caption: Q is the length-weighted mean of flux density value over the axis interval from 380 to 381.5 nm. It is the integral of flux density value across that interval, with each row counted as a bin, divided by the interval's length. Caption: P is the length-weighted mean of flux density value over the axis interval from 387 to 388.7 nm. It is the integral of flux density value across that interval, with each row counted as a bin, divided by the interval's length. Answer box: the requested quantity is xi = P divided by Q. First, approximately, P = 30.6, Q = 39.4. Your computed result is 0.8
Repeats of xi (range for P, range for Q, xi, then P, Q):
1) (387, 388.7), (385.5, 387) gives 0.9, 30.6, 32.6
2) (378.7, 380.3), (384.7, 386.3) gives 1.2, 41.2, 33.0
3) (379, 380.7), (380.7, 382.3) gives 1.1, 41.1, 37.2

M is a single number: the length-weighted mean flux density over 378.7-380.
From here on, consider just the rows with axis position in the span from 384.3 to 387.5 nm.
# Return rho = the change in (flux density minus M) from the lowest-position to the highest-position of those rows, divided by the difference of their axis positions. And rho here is 0.9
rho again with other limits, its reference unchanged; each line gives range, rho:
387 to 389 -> -2.7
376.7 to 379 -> -3.3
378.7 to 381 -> -1.3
